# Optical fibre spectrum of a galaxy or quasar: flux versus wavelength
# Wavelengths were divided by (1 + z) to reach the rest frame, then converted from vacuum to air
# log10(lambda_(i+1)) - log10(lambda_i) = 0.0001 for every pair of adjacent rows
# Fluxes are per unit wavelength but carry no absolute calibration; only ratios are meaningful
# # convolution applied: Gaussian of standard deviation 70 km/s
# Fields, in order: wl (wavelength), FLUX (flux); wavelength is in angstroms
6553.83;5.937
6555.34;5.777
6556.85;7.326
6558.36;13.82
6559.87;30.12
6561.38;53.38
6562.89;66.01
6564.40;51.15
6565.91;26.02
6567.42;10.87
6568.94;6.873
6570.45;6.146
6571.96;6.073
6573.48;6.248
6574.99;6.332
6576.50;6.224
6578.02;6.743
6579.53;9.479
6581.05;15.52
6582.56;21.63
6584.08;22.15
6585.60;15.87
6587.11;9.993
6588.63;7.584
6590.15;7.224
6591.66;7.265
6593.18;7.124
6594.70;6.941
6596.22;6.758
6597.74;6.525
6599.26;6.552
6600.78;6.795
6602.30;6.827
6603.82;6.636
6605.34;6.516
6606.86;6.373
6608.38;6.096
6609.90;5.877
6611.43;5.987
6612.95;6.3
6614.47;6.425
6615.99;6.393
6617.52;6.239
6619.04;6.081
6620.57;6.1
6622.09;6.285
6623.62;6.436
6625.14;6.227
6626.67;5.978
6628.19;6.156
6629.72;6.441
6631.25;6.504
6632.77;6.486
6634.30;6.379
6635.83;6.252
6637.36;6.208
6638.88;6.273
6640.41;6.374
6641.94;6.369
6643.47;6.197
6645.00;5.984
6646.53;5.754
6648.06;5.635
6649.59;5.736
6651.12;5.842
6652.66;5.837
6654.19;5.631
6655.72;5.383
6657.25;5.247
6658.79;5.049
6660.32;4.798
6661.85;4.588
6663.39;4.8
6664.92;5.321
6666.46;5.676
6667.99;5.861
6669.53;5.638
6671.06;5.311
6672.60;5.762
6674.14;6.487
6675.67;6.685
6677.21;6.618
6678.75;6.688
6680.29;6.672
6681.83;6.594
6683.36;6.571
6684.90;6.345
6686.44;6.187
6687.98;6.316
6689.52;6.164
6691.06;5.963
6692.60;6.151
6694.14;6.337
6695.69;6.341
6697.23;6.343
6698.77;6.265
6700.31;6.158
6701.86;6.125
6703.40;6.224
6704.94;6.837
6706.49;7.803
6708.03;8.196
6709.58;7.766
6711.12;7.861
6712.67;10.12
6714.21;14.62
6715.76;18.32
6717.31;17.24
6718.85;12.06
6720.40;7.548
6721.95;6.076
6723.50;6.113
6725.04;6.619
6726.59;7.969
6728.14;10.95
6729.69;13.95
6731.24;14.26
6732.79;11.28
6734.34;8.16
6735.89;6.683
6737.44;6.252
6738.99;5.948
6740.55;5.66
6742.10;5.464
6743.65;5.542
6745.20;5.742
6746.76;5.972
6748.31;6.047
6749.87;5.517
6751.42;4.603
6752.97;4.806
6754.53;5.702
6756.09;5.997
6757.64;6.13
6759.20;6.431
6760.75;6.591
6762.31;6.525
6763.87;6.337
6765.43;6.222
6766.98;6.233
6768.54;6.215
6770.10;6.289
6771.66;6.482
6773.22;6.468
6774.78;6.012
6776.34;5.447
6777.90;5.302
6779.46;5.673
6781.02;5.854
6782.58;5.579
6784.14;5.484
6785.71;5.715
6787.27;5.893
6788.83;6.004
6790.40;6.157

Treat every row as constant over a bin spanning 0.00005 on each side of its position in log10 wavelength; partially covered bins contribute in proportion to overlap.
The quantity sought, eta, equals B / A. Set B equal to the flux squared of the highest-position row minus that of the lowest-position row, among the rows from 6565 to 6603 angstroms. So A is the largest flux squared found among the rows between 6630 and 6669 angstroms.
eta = -15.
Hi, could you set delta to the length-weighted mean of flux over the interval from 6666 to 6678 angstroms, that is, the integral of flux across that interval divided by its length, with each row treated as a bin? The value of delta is 6.0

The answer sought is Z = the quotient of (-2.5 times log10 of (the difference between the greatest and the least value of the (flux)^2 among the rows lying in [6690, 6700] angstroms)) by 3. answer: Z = -0.56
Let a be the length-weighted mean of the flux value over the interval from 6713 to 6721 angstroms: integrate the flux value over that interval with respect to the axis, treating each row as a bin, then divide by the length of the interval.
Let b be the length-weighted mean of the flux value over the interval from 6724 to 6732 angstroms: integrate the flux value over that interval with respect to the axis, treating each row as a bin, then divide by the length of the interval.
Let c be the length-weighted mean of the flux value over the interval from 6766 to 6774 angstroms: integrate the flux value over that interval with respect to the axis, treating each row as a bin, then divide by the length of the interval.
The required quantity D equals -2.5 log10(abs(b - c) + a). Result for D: -3.1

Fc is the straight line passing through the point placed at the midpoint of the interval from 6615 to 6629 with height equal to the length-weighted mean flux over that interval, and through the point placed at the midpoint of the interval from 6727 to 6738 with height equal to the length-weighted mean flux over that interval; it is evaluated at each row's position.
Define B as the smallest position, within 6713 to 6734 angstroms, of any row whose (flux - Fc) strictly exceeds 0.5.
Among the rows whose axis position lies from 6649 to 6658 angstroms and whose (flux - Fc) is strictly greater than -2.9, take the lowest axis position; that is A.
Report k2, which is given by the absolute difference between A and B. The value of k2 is 64.6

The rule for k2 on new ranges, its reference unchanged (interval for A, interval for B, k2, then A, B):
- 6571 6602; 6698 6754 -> 140.7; 6571.96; 6712.67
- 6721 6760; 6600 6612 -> 125.8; 6726.59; 6600.78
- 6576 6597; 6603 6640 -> 27.3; 6576.50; 6603.82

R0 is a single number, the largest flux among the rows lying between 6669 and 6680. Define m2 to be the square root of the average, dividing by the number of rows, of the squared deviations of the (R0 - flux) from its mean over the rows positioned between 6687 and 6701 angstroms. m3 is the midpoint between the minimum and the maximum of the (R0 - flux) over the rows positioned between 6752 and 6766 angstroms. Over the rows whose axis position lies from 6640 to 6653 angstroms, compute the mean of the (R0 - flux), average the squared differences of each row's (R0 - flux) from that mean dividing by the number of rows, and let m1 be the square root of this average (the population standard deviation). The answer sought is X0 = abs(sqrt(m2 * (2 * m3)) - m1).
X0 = 0.2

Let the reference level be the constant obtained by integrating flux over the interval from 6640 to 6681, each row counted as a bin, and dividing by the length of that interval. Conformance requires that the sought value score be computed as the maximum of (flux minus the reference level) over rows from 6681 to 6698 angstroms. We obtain 0.83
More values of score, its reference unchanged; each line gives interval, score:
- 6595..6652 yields 1.06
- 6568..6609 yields 16.38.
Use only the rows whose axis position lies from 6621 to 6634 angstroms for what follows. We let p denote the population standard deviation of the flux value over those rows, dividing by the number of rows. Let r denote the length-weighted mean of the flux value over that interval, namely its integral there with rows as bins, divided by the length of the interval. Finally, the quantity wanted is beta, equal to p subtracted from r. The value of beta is 6.14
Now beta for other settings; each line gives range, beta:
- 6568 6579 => 6.23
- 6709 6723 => 6.98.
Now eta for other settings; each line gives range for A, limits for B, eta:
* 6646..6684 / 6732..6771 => -2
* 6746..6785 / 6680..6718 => 6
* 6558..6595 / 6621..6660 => 0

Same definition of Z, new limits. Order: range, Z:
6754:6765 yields -0.87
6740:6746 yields -0.41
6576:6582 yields -1.92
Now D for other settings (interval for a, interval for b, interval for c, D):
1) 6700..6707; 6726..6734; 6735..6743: -2.7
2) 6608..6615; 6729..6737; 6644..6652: -2.6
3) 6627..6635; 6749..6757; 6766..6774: -2.2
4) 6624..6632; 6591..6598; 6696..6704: -2.1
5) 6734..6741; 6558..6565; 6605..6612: -4.1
